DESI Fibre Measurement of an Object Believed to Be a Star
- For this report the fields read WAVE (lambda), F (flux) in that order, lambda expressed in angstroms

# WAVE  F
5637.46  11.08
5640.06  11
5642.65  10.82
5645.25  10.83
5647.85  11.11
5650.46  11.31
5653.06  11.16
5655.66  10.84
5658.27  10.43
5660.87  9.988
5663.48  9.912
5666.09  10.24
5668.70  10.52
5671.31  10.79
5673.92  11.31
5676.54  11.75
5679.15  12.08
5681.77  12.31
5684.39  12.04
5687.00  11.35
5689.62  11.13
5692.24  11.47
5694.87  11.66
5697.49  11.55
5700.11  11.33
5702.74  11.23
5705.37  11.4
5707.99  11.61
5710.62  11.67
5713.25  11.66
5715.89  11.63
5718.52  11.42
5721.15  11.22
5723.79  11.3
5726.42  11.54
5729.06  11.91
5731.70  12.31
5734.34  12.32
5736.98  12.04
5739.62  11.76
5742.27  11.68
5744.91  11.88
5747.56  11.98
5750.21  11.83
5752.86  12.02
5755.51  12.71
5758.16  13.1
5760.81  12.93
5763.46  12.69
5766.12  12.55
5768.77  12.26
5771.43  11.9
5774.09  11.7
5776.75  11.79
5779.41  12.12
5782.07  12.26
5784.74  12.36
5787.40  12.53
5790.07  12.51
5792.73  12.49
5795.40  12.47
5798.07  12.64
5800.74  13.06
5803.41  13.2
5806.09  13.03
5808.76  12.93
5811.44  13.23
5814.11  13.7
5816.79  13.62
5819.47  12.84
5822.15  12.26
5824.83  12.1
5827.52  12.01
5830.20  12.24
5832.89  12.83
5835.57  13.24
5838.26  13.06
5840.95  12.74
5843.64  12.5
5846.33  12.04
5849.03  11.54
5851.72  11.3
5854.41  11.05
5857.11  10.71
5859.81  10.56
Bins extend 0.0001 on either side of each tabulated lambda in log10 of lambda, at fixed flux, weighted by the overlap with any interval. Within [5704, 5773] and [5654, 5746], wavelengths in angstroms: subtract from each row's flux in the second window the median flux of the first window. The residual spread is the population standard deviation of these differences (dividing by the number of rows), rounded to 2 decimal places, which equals 0.61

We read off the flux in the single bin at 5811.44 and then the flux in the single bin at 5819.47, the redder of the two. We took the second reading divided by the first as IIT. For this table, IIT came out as 0.97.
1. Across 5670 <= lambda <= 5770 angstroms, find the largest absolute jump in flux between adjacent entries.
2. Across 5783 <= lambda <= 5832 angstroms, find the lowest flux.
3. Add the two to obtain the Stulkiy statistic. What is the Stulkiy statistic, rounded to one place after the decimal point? 12.7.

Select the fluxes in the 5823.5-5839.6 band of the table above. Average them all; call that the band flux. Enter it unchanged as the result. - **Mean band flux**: 12.6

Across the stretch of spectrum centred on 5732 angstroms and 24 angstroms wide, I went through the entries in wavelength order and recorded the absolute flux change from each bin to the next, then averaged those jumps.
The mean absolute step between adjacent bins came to 0.22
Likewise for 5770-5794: 0.13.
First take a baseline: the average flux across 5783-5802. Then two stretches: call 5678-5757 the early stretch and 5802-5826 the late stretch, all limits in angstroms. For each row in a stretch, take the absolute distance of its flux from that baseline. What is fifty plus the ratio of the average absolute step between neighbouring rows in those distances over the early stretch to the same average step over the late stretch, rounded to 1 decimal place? 50.8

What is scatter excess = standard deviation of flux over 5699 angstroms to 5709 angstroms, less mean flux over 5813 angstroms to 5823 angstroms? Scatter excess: -13.0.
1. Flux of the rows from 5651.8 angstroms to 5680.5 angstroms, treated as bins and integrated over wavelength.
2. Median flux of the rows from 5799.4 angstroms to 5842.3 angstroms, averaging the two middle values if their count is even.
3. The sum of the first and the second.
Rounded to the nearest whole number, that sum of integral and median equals 324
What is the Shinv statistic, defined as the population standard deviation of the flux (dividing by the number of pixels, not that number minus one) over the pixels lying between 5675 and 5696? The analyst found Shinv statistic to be 0.38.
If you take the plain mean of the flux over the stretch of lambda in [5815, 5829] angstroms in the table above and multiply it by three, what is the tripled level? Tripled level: 38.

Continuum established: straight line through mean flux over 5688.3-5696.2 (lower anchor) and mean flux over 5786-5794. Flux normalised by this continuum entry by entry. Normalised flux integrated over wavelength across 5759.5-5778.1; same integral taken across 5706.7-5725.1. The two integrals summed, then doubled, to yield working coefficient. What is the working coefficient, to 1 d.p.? 73.4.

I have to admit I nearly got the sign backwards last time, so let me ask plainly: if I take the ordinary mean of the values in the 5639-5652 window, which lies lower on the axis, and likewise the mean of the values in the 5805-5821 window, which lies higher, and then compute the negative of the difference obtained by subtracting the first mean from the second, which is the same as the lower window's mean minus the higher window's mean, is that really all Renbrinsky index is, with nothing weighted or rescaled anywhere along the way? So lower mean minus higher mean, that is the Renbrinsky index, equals -2.2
